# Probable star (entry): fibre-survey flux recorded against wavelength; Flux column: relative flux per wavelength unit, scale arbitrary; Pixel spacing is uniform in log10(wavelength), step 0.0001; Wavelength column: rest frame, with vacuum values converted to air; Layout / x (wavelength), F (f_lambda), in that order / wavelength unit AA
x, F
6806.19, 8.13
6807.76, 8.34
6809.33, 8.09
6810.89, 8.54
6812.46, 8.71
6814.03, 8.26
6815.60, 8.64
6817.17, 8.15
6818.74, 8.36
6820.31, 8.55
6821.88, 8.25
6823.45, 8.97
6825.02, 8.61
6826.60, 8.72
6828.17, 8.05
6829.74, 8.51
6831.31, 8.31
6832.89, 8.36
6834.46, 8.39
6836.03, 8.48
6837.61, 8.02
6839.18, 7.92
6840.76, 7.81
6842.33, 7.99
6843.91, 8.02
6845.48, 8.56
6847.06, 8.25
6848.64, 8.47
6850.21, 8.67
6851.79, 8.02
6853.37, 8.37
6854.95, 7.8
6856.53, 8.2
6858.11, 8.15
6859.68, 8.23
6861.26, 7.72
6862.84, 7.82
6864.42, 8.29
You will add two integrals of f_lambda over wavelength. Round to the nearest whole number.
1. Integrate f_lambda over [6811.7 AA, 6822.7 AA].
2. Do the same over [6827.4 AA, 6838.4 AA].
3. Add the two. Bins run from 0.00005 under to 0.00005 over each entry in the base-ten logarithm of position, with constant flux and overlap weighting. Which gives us 184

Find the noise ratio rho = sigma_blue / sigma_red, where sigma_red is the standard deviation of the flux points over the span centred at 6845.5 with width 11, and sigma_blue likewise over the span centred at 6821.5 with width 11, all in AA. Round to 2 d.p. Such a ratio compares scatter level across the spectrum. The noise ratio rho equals 0.88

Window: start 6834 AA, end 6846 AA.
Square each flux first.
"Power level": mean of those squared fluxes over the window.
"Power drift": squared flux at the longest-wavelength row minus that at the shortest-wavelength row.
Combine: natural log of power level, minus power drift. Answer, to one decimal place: 1.3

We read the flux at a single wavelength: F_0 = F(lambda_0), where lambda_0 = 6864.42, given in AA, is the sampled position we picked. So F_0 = 8.29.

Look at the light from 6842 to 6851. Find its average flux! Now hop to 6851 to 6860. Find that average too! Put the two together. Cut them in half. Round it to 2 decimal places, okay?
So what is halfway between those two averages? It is 8.23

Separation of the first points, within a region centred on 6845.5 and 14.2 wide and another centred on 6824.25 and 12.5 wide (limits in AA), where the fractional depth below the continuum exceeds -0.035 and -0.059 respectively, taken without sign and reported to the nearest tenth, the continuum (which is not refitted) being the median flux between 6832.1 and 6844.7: 20.4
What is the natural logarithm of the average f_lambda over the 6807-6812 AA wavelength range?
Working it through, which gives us 2.12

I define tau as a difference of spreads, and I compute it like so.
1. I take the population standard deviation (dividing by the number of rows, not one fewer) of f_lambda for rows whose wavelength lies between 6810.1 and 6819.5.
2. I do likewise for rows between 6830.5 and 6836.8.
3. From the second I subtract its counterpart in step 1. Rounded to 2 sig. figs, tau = -0.14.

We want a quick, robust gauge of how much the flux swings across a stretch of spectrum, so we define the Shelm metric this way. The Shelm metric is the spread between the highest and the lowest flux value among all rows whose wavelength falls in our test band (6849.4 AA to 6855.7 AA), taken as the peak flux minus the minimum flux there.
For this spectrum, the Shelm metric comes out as 0.87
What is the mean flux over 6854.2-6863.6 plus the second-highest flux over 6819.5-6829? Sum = 16.7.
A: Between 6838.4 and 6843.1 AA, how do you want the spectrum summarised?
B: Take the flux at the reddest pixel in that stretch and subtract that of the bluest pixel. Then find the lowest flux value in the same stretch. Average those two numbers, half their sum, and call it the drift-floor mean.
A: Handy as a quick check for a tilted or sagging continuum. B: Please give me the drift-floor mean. 3.94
